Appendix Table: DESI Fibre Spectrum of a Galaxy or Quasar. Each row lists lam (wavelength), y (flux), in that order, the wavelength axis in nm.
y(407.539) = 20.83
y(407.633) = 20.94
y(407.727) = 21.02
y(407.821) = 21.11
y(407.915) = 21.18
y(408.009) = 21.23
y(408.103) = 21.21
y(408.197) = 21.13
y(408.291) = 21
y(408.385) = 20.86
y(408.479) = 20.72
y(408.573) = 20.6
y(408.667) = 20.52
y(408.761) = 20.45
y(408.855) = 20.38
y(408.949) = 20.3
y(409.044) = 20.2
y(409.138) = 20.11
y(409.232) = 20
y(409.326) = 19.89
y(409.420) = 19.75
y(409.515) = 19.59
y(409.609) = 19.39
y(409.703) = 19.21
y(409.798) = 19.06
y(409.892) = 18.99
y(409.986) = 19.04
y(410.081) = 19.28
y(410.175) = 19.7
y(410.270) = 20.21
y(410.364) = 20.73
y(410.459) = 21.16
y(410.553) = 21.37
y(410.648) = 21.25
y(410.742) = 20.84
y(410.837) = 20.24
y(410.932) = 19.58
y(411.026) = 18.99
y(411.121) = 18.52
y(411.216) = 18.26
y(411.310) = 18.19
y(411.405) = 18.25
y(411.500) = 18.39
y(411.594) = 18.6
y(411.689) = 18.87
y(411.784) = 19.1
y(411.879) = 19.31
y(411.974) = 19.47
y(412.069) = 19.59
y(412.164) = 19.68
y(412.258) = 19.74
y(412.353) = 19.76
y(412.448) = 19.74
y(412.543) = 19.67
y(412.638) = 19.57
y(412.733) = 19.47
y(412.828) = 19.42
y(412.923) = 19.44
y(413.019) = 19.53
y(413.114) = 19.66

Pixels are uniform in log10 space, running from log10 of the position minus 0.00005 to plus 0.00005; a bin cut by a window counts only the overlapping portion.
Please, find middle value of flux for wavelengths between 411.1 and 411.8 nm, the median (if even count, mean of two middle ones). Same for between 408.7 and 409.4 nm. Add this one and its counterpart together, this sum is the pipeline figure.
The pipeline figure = 38.7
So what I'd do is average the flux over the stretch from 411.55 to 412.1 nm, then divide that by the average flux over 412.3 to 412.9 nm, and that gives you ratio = 0.98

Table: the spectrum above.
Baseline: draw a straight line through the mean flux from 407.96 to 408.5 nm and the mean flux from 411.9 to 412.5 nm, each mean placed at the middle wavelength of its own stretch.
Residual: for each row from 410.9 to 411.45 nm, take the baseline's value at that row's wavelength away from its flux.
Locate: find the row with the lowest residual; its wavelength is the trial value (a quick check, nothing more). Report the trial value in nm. 411.310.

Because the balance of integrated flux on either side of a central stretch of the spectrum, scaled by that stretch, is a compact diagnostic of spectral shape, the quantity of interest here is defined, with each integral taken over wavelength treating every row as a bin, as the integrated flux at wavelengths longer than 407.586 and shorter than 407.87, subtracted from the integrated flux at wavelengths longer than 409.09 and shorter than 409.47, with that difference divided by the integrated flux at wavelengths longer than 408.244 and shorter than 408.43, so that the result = 0.4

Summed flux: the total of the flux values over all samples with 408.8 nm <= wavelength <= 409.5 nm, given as 141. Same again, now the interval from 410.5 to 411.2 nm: 141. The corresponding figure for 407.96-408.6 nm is 147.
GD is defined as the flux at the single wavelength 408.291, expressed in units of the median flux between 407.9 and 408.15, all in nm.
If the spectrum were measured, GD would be 0.99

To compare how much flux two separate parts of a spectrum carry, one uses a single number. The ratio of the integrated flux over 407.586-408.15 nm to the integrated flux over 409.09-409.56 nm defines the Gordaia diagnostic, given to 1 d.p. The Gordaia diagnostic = 1.3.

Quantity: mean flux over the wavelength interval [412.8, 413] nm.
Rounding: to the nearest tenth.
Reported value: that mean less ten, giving 9.4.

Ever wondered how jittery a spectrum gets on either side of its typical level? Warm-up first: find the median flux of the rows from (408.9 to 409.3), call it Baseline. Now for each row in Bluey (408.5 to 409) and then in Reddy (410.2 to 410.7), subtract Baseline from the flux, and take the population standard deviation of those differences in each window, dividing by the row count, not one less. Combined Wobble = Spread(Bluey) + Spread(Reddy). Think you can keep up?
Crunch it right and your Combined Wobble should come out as 0.53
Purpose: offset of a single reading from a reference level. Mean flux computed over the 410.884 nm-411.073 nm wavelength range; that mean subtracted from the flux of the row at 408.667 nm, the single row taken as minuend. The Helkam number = 1.2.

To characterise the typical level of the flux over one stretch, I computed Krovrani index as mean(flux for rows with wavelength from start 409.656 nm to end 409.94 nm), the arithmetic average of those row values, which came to 19.1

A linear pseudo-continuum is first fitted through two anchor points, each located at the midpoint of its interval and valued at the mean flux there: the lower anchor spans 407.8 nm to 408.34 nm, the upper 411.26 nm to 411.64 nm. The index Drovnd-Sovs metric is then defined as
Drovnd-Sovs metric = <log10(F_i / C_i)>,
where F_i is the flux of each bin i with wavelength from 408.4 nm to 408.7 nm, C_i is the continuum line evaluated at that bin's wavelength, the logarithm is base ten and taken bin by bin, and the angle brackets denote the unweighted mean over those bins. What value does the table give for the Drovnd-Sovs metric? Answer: -0.002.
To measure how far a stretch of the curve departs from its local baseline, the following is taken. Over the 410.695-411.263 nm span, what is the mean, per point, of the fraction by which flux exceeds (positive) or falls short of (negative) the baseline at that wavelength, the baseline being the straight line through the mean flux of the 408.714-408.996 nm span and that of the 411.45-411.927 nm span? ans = 0.01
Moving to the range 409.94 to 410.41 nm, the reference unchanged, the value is 0.01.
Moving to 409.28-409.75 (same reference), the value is -0.02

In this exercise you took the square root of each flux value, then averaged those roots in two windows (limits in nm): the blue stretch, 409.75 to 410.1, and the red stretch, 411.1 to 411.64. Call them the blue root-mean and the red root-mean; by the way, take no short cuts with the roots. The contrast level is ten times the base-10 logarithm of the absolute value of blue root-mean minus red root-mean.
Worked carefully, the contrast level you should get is -11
